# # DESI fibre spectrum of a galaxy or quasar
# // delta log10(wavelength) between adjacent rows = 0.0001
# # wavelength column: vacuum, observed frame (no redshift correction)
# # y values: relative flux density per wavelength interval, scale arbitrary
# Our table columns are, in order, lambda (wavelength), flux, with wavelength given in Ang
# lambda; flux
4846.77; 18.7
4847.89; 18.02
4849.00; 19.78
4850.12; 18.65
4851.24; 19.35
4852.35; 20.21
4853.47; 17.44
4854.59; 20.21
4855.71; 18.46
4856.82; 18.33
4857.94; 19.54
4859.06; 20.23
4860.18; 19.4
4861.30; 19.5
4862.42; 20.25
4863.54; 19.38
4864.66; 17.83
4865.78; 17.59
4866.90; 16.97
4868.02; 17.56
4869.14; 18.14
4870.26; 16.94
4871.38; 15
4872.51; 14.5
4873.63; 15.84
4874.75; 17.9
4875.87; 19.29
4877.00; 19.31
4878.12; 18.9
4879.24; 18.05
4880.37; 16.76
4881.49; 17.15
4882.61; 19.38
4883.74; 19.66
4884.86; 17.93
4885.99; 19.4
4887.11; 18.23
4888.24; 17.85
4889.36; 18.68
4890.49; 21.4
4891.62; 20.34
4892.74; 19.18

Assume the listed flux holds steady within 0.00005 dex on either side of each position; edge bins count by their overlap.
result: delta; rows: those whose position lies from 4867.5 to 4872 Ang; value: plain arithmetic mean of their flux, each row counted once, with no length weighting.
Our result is 16.9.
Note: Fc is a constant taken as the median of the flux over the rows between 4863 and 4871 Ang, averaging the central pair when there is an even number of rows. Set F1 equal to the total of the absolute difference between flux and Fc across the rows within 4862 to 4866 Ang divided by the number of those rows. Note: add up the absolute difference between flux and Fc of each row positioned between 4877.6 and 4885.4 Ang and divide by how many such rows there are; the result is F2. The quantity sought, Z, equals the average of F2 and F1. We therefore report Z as 1.10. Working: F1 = 1.2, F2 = 1.0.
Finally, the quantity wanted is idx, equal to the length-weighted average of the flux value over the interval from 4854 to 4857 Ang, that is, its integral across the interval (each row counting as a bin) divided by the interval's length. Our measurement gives 19.1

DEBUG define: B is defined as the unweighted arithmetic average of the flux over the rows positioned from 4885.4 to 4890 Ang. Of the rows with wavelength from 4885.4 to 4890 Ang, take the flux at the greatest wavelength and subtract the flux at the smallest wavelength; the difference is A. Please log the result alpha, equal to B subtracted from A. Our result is -19.3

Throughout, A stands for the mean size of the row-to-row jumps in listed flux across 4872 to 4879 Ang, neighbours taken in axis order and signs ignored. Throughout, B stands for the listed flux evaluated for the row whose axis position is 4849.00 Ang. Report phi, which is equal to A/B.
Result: 0.0528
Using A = 1.04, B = 19.78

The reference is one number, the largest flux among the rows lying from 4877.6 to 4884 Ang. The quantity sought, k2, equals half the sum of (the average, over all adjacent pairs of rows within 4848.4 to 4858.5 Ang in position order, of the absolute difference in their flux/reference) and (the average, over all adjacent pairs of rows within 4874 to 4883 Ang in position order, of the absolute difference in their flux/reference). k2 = 0.060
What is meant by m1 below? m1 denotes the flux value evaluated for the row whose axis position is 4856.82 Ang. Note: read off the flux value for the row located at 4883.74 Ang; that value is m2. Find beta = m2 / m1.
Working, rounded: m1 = 18.33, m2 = 19.66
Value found 1.07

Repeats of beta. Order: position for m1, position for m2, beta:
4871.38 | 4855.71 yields 1.23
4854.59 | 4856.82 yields 0.91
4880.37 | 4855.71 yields 1.10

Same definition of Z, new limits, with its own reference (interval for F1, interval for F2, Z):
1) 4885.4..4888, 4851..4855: 1.51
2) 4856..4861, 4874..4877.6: 1.51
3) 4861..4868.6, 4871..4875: 1.49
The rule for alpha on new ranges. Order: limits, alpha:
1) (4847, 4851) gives -18.2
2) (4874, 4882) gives -18.9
